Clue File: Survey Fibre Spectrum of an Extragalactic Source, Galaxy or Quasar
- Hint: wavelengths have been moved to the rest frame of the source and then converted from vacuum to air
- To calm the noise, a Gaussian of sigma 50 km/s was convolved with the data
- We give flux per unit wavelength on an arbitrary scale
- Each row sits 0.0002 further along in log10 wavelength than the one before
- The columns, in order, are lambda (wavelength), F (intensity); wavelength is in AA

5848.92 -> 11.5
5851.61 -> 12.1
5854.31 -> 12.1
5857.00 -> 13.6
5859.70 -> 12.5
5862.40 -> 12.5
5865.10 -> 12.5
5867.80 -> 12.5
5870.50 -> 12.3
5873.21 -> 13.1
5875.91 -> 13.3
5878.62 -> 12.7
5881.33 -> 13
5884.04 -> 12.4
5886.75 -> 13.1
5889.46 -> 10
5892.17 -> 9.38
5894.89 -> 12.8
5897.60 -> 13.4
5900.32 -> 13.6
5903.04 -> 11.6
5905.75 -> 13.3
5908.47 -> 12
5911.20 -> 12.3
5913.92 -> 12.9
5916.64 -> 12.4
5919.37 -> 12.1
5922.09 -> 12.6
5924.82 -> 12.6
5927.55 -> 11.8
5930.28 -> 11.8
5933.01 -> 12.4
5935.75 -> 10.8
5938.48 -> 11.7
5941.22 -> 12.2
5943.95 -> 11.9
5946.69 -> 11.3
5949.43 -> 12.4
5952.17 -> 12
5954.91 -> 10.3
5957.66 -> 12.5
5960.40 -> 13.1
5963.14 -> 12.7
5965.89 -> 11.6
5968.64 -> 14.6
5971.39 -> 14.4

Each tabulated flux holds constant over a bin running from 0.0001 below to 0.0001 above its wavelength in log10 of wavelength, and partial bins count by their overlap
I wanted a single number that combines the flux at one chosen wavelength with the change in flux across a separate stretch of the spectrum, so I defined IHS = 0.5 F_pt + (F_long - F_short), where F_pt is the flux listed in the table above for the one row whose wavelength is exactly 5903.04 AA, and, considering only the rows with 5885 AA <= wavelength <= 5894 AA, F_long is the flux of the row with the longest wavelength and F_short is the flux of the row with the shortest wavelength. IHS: 2.1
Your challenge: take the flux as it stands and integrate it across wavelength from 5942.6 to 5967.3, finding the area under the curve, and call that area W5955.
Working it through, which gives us 296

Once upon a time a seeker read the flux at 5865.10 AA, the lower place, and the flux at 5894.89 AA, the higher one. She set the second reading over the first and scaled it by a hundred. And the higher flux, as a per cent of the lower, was 102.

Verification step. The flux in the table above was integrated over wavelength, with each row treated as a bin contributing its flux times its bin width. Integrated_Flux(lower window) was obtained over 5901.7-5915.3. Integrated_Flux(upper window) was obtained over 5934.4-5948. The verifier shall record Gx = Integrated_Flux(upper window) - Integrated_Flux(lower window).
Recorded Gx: -11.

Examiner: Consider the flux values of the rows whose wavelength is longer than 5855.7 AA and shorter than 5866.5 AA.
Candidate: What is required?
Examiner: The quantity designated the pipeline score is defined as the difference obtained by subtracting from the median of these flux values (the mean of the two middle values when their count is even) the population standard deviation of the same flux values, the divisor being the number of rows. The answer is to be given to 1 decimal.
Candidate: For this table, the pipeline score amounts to 12.0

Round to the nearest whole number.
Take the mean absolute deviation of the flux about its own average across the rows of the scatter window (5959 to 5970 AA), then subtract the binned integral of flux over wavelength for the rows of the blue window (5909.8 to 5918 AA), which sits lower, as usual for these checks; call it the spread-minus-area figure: -102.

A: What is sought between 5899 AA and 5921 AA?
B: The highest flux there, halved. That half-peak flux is 6.80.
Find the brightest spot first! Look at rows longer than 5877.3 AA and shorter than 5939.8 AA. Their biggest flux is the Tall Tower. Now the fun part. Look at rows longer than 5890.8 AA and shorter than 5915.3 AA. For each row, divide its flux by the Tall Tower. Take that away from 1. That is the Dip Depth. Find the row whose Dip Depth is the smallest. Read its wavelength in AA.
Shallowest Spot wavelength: 5900.32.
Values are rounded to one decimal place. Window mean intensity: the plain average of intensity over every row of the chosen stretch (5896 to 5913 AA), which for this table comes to 12.7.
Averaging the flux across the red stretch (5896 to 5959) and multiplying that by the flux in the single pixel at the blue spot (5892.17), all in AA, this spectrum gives 114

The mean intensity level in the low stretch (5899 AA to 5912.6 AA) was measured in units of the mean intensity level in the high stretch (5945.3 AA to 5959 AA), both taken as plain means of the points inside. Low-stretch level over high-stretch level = 1.07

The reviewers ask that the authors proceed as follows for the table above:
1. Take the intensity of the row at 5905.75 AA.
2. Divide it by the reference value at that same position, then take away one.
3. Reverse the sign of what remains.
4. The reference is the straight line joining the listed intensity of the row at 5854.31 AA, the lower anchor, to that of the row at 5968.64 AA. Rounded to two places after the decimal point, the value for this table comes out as -0.01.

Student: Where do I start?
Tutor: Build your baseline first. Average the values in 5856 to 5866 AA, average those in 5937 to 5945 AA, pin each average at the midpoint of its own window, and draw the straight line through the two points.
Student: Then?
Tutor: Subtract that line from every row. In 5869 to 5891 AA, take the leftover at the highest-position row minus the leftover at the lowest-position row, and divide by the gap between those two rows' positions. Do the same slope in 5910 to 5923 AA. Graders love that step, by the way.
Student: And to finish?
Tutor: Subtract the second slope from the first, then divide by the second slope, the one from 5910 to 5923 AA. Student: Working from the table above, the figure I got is -3.9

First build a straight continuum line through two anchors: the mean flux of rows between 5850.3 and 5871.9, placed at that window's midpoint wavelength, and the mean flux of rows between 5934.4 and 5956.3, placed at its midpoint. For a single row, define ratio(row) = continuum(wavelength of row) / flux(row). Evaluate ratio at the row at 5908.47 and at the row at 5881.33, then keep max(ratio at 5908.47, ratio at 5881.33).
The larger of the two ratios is 1.00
